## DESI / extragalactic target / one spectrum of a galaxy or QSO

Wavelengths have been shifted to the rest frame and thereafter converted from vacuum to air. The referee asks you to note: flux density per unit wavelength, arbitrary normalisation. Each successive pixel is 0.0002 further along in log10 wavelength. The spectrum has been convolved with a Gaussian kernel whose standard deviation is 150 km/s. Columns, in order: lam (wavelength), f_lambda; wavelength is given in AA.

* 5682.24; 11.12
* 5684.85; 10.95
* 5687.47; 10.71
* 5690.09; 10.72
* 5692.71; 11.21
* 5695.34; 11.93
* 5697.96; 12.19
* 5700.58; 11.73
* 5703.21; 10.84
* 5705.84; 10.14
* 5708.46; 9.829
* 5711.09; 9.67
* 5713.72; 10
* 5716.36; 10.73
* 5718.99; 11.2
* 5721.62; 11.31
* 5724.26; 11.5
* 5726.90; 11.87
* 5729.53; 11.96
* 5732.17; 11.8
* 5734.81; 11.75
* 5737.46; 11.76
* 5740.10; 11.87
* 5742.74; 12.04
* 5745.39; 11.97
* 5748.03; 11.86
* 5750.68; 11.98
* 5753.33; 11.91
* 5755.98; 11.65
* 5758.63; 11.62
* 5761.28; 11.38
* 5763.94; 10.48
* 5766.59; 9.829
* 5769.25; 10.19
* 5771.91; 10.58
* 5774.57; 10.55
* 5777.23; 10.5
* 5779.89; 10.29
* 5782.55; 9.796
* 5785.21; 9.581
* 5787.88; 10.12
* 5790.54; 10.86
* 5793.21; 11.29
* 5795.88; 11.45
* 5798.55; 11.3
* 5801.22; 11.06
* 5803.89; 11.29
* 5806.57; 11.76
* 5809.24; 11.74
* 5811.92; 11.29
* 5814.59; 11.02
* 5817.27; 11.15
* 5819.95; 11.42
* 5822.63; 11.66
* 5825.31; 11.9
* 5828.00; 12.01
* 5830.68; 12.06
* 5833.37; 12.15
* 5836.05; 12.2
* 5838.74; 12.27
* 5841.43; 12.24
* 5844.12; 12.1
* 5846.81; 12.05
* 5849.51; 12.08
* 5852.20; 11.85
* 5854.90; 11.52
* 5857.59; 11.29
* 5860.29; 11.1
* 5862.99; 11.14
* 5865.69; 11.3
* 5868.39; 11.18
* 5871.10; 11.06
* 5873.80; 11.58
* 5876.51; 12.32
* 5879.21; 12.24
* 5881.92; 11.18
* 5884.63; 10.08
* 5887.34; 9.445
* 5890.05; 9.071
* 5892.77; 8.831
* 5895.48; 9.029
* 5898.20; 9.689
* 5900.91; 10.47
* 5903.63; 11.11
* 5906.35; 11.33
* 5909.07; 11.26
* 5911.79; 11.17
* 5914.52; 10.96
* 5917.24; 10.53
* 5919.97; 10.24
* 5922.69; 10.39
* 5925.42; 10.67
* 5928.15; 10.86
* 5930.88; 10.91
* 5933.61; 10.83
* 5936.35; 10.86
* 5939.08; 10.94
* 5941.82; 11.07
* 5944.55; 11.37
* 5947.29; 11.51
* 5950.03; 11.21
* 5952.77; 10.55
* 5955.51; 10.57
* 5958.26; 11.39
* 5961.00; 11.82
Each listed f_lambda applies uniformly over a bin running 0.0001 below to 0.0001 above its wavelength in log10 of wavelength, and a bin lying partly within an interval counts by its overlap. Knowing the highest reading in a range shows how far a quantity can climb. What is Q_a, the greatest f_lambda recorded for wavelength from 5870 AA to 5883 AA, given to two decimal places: 12.32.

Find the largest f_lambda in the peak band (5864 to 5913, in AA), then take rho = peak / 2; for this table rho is 6.16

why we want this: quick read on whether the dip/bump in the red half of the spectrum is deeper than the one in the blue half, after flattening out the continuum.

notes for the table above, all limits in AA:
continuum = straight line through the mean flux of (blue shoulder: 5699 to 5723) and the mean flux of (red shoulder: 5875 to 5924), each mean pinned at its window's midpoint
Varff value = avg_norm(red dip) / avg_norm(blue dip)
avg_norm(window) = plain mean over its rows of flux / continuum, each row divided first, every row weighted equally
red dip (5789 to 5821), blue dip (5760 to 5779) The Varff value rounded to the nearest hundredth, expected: 1.08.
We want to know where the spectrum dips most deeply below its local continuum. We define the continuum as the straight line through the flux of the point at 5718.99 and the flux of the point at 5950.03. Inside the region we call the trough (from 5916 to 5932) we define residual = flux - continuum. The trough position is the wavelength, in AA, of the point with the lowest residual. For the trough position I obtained 5919.97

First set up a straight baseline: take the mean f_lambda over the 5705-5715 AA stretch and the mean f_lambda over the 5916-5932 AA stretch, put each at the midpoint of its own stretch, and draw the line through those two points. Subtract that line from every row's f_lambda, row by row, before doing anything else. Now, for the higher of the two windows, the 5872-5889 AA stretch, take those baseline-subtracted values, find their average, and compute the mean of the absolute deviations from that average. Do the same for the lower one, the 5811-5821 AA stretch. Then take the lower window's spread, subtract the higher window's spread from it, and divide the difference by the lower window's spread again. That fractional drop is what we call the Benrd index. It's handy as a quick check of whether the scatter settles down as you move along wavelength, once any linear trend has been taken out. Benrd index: -5.9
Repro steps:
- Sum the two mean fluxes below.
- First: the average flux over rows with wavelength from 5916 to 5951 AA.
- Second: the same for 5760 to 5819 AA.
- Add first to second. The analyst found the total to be 21.67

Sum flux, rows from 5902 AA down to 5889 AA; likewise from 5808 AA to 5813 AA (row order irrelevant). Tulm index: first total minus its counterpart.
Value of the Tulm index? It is 24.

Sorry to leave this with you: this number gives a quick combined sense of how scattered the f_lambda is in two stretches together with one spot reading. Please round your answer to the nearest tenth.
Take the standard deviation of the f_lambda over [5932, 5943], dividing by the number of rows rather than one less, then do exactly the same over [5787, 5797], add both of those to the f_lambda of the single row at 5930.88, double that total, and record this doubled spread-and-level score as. 23.0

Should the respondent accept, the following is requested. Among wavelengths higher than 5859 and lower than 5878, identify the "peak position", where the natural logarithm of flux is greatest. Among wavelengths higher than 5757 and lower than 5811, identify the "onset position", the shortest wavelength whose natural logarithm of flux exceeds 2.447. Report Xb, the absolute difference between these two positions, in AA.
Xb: 117.9 AA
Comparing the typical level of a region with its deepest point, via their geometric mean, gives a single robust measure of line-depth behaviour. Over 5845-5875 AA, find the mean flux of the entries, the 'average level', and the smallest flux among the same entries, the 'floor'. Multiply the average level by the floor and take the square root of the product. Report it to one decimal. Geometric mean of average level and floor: 11.3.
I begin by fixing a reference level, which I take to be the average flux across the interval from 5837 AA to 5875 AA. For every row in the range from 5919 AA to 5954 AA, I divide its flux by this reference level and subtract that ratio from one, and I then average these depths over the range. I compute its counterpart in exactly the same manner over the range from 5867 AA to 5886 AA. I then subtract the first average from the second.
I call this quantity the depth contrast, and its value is -0.04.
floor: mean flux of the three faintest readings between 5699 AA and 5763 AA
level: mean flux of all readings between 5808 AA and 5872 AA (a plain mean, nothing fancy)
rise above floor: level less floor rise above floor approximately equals 1.8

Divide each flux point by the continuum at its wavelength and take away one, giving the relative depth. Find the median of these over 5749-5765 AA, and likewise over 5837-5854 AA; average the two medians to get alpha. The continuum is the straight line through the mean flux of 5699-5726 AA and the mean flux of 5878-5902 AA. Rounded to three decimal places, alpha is 0.147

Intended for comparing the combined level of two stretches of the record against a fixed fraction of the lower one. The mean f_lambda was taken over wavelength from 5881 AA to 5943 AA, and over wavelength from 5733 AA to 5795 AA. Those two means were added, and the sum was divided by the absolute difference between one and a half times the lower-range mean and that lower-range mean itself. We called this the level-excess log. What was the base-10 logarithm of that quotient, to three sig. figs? 0.591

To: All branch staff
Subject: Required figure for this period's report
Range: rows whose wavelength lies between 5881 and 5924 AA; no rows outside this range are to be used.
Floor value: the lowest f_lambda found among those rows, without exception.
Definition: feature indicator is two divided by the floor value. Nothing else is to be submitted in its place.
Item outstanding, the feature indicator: 0.226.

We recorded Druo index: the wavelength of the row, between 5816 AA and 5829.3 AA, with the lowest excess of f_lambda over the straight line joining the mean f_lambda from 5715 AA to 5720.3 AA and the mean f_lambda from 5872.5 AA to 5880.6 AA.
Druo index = 5817.27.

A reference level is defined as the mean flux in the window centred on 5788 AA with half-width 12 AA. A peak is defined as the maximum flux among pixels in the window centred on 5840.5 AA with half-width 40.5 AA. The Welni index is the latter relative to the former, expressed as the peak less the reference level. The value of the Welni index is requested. 1.7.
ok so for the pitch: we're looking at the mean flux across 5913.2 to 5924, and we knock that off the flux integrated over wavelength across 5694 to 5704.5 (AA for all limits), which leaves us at 112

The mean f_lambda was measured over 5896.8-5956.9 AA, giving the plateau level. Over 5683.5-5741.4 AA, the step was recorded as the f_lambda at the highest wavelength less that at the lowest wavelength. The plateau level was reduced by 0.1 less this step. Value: 11.7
